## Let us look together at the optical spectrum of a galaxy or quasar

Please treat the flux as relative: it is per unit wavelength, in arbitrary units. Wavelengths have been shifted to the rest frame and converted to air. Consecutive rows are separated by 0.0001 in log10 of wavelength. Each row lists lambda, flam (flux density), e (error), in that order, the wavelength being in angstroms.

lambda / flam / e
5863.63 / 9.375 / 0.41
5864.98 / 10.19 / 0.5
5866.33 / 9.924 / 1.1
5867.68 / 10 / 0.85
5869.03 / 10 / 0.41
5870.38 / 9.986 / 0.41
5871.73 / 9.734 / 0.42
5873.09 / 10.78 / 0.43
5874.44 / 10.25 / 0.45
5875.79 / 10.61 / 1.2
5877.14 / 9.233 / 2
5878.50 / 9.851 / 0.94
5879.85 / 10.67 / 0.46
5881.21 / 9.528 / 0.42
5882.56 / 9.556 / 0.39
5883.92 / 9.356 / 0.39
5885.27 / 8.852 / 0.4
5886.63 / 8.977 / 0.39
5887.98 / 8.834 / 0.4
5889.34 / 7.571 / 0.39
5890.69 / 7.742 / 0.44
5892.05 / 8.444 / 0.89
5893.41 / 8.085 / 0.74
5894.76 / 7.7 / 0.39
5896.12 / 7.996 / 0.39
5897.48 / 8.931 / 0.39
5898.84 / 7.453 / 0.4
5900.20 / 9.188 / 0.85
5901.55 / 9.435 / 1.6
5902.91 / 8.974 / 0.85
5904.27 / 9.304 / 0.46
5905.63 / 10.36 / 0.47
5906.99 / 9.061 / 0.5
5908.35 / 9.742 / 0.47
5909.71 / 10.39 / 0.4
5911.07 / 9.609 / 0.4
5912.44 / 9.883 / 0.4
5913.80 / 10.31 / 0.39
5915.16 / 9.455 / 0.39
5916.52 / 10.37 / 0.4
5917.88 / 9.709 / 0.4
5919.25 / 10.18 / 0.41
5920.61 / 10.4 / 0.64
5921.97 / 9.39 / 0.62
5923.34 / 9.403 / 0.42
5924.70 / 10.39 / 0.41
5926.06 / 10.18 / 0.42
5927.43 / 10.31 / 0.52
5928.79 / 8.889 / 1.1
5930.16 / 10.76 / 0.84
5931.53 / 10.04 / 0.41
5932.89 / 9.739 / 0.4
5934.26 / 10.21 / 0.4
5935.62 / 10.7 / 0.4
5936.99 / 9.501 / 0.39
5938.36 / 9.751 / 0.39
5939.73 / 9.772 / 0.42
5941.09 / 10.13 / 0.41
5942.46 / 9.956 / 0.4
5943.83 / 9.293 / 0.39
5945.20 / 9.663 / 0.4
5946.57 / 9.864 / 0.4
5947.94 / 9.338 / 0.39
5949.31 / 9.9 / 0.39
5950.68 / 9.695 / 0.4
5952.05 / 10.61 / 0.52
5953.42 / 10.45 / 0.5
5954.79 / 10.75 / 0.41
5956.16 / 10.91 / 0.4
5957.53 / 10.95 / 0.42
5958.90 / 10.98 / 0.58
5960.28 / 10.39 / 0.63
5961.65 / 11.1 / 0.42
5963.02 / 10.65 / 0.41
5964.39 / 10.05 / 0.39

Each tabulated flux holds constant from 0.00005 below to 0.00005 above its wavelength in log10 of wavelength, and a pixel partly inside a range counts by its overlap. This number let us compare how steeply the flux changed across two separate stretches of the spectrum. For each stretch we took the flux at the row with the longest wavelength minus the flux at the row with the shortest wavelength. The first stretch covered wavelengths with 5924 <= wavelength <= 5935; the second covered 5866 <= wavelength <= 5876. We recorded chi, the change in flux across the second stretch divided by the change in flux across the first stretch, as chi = -4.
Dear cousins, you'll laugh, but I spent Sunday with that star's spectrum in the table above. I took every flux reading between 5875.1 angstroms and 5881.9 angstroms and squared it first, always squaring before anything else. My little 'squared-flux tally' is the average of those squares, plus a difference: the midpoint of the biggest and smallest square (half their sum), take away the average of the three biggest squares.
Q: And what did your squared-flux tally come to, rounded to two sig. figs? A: 92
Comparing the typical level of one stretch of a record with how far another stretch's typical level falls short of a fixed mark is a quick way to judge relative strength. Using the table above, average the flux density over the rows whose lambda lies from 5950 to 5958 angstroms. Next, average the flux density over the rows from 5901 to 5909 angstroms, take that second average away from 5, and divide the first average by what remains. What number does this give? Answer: -2.36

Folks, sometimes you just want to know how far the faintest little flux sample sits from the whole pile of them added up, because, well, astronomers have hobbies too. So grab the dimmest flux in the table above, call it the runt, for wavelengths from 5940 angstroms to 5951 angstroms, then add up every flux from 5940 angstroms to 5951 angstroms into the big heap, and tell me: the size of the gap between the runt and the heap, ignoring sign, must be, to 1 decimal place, 68.5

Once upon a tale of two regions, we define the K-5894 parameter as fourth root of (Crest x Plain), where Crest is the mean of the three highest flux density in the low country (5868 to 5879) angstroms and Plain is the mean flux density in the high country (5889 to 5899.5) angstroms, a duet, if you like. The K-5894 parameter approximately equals 3.03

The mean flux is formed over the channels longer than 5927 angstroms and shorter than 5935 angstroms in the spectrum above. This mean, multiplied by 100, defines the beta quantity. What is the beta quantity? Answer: 999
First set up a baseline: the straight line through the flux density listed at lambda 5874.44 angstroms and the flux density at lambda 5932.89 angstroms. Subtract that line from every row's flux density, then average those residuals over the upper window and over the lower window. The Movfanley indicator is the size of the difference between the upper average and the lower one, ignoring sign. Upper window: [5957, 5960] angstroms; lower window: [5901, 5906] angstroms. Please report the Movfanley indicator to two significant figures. 1.9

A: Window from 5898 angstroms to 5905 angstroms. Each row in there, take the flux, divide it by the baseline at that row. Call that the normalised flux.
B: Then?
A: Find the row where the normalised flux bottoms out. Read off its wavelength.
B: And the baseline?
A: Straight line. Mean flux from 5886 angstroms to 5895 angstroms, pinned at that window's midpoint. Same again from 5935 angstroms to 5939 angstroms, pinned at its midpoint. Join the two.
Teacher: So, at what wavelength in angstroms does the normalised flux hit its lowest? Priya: 5898.84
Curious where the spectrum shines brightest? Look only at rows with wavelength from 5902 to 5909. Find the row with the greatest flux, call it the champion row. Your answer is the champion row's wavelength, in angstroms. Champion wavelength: 5905.63 angstroms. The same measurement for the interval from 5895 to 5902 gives 5901.55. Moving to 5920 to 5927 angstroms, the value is 5920.61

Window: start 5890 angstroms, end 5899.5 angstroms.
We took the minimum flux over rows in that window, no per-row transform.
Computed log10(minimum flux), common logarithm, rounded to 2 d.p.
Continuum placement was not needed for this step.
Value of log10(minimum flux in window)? 0.87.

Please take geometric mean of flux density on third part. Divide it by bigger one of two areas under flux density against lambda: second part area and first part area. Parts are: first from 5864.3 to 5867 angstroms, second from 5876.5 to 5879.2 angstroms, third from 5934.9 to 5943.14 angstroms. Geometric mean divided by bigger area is 0.37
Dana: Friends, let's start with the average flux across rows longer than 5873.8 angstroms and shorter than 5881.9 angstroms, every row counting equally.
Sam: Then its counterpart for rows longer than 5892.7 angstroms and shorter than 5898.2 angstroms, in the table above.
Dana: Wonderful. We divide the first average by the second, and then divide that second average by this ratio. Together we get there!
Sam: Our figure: 6.7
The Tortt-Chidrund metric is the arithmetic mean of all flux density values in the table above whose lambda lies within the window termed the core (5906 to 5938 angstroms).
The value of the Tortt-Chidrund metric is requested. 9.9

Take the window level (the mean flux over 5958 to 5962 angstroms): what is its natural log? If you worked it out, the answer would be 2.38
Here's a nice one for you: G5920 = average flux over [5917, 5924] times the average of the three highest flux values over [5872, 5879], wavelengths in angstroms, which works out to 104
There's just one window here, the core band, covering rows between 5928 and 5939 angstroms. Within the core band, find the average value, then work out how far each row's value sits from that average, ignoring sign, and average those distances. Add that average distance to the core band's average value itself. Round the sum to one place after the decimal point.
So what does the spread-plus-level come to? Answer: 10.4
